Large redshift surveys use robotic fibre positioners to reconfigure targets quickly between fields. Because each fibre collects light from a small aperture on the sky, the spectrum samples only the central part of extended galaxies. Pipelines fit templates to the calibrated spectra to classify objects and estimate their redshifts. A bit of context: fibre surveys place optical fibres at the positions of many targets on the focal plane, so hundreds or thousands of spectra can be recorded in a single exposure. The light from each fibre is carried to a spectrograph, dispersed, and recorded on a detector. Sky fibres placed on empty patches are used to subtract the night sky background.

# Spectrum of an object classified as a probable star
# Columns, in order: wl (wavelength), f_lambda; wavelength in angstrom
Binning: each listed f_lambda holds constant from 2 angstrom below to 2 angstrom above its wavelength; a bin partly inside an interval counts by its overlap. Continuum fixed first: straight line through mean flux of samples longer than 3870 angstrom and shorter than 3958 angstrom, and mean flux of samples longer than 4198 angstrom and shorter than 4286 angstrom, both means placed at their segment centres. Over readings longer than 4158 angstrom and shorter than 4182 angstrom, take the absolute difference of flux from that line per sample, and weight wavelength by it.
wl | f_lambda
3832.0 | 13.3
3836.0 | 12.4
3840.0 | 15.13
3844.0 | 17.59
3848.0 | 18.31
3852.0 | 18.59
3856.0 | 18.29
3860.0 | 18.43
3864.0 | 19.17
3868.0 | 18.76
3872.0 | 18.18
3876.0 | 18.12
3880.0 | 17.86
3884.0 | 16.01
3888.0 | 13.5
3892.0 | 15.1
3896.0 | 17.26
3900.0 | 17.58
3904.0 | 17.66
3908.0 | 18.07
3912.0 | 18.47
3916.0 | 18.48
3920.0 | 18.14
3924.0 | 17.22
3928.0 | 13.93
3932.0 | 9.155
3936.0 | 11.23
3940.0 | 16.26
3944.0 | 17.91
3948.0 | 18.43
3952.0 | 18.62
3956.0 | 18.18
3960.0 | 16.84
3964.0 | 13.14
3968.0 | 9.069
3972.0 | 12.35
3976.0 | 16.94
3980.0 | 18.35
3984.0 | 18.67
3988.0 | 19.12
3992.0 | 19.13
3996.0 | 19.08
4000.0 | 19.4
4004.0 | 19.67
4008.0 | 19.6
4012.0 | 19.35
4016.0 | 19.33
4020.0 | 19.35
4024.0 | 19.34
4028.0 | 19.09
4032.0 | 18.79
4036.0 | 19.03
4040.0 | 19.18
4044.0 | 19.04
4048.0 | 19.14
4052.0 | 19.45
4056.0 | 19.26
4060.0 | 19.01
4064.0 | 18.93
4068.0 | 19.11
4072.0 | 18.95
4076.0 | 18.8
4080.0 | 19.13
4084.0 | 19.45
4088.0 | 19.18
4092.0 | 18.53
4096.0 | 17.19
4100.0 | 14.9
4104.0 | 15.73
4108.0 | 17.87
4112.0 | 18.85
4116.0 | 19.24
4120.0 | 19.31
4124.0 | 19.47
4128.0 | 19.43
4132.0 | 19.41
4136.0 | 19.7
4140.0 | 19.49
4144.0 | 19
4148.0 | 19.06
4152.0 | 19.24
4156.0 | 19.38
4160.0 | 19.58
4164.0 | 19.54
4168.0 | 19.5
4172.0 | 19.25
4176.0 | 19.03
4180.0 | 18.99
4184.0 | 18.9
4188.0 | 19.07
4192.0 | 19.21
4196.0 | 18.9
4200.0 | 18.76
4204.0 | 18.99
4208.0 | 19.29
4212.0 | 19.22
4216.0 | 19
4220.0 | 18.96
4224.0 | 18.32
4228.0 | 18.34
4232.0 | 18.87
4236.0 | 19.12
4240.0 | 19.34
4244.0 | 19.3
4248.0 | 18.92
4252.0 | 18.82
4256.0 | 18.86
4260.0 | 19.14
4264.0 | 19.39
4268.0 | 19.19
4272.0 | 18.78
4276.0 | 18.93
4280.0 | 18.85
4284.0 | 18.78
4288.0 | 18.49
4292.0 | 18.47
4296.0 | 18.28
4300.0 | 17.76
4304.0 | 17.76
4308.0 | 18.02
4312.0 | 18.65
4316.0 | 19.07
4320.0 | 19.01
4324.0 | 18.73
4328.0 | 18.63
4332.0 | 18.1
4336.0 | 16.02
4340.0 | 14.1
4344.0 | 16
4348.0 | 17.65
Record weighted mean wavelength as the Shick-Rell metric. 4167.8 angstrom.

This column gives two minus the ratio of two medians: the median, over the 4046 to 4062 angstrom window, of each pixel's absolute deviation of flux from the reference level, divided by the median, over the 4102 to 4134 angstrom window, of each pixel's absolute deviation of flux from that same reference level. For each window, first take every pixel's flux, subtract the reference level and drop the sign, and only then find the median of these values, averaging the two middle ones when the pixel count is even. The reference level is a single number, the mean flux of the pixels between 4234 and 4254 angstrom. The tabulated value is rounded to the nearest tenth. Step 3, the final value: 1.6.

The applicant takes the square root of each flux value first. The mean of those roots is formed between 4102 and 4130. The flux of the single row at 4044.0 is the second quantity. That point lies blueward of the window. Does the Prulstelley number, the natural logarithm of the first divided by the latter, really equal -1.49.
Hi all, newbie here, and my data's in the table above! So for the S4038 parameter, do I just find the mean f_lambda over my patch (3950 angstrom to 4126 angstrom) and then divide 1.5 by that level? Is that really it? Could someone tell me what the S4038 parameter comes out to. 0.082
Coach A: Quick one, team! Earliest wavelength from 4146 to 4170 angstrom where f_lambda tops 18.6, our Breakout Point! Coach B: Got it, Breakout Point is 4148.0 angstrom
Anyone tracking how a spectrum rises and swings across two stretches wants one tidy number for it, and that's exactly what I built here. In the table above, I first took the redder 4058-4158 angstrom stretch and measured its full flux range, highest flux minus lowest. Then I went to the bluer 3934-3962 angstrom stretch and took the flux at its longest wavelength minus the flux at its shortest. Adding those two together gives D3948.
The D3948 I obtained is 10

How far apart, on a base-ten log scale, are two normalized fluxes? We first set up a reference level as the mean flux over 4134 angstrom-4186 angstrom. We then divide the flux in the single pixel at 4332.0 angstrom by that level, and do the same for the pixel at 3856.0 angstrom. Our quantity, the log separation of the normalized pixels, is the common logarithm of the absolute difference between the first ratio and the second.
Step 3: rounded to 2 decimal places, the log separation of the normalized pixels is -2.01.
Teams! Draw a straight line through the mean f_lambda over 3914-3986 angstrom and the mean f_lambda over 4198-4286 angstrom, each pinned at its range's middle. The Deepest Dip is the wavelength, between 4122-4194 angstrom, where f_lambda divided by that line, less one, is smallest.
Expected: 4184.0 angstrom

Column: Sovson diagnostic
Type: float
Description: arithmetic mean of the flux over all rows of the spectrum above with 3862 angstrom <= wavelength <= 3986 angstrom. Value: 16.4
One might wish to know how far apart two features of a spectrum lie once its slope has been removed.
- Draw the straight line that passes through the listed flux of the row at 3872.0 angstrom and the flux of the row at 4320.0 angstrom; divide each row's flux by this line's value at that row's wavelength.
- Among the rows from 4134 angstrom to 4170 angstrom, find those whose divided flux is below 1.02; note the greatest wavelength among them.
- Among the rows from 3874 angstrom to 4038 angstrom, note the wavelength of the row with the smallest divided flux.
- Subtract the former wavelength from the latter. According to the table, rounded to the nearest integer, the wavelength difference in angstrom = -180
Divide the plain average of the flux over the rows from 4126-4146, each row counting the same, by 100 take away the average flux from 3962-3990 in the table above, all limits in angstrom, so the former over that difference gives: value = 0.229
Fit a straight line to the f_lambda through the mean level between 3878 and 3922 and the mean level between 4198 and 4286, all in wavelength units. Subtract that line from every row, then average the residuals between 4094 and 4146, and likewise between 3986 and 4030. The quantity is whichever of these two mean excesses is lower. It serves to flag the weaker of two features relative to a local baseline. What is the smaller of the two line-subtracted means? 0.1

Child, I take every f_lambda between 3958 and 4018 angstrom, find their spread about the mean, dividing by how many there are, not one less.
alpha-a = 3.1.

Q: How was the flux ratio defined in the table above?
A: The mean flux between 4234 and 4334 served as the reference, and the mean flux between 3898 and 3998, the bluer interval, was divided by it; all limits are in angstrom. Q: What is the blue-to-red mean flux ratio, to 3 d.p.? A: 0.880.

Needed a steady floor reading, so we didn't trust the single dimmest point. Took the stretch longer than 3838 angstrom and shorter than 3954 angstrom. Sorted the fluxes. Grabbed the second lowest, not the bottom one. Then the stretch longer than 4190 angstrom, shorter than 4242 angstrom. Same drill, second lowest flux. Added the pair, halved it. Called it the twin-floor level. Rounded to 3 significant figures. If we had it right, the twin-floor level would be 14.8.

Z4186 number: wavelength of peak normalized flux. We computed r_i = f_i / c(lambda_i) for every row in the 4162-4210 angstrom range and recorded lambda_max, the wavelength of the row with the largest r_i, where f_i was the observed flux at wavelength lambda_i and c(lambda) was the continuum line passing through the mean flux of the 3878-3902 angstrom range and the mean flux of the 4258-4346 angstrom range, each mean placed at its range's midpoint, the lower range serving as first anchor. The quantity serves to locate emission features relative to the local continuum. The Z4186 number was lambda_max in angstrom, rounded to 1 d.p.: 4164.0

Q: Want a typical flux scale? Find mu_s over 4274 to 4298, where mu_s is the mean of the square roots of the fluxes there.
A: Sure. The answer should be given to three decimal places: 4.317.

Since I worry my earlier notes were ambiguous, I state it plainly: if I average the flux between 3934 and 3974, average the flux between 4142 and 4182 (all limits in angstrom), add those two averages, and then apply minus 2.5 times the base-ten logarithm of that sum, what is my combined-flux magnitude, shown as -3.84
